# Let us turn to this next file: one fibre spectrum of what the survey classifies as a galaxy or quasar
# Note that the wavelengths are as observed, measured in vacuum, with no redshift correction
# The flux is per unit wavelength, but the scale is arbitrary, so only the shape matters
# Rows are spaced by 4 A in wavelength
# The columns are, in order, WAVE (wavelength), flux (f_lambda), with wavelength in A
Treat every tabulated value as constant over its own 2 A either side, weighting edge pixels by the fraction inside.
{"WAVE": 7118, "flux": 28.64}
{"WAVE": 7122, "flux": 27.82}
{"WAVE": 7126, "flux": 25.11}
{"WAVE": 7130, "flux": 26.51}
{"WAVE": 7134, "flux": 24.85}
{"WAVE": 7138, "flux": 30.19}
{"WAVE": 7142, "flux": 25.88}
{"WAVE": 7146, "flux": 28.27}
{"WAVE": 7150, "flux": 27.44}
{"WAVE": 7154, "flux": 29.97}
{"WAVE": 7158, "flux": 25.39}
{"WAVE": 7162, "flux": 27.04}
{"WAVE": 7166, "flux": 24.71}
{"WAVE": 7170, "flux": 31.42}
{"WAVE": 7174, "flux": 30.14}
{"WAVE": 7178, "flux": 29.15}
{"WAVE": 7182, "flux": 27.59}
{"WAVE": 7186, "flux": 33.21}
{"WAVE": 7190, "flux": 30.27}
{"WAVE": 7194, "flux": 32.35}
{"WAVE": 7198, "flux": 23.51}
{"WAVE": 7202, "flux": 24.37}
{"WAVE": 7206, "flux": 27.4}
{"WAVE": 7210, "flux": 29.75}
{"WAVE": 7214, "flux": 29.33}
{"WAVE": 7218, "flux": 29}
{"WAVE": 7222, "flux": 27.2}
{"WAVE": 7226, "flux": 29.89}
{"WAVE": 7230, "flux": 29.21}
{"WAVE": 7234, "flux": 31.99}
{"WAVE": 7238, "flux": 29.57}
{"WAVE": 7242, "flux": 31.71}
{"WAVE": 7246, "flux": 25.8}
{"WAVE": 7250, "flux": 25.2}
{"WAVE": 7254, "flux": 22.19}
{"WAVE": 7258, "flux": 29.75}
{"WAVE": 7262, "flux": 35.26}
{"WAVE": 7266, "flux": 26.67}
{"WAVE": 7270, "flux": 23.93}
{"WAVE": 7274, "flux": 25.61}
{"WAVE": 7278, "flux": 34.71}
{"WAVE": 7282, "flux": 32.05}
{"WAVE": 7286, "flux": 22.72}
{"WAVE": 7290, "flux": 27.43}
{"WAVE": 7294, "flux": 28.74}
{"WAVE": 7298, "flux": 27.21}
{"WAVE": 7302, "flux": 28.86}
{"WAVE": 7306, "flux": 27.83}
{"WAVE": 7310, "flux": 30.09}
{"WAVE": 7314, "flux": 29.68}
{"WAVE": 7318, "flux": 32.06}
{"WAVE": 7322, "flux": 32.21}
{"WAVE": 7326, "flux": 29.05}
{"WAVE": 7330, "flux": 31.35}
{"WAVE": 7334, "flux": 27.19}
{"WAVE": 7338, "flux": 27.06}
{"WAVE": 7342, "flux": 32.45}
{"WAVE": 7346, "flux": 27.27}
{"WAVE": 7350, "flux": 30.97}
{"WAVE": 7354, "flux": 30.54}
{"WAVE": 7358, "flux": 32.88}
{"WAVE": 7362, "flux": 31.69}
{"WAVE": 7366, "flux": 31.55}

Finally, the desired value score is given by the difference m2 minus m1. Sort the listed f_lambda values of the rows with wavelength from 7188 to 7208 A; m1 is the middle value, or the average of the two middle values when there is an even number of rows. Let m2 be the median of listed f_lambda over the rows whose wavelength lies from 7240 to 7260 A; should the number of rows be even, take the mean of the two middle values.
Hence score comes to -1.6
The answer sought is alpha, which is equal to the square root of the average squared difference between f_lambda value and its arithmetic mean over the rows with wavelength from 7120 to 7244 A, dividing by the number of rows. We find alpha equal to 2.5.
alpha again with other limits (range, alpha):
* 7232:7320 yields 3.5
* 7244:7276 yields 3.8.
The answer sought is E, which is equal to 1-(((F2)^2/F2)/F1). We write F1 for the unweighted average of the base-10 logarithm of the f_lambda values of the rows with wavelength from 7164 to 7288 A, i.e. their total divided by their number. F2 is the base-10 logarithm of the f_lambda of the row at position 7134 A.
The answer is 0.040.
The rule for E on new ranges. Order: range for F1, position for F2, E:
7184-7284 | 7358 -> -0.042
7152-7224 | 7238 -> -0.013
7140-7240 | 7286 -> 0.067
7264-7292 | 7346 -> 0.000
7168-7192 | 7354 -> -0.003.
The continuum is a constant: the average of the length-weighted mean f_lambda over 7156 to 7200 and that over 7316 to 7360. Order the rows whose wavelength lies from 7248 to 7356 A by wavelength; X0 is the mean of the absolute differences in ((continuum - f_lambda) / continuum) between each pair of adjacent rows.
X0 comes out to 0.118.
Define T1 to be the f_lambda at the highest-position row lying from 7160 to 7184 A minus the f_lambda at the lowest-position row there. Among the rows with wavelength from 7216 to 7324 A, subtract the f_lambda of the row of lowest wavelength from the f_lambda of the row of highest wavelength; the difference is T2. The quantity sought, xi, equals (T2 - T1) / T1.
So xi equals 5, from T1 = 1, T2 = 3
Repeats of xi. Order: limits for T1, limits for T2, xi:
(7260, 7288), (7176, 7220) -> -1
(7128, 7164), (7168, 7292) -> -9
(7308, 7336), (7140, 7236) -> -3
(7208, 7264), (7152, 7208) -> -1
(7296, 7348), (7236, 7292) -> -37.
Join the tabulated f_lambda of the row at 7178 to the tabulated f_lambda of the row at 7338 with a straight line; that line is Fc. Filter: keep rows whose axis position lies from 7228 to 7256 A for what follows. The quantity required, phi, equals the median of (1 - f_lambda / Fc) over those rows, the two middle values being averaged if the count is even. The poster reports -0.026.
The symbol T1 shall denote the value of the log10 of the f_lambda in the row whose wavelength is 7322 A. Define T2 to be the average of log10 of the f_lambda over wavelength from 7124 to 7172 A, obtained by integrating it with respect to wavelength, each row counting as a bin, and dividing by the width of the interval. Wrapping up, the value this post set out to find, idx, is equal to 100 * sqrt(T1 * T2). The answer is 147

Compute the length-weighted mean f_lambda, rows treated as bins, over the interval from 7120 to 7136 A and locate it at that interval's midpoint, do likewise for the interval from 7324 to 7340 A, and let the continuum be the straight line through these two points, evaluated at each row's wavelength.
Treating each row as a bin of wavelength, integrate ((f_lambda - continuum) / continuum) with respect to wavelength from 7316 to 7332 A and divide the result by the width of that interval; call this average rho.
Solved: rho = 0.09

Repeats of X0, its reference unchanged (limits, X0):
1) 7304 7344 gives 0.077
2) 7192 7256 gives 0.086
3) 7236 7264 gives 0.140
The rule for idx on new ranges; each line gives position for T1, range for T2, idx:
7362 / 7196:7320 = 148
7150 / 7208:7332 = 145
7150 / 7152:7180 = 144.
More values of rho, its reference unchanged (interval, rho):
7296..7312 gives 0.01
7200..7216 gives 0.02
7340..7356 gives 0.05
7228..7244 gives 0.12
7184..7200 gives 0.11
